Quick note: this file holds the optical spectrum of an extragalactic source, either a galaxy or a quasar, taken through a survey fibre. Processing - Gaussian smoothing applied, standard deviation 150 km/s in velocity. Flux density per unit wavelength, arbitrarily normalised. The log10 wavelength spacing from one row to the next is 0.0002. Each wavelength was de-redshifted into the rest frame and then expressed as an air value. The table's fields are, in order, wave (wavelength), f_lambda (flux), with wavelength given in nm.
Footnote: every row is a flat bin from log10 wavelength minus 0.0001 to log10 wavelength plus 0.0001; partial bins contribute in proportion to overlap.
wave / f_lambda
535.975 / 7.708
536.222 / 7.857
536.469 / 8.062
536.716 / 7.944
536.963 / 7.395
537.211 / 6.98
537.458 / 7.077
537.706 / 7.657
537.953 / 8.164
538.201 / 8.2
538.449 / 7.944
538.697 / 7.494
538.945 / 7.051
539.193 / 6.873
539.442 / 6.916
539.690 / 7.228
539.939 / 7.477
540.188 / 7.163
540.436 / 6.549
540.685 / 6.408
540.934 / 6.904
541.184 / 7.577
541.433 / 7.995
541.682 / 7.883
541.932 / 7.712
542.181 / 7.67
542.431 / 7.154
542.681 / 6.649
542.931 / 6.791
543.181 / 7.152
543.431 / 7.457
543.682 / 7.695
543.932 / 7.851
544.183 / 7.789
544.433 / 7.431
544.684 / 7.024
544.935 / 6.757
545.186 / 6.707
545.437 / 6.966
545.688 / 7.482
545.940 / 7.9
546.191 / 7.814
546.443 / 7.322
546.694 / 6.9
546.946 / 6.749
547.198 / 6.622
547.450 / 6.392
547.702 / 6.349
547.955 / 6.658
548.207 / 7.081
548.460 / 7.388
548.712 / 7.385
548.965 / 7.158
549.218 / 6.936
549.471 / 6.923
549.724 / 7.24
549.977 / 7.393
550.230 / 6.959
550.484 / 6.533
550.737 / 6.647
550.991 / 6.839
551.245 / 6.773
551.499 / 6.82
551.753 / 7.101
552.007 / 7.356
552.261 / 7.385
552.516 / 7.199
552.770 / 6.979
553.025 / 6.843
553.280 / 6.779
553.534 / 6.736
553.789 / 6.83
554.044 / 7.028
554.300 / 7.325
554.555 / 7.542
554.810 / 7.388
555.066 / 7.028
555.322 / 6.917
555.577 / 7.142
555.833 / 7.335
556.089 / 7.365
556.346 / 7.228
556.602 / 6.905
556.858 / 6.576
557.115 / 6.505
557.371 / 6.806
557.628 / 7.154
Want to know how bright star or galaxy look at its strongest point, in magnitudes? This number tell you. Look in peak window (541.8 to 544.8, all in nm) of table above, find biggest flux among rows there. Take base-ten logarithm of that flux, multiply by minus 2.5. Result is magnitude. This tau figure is -2.24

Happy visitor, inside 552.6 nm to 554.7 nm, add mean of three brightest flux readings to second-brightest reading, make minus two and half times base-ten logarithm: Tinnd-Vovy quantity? -2.91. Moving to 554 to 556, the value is -2.93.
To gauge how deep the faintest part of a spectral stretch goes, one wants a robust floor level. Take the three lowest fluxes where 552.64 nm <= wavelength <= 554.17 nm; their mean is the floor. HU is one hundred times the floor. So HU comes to 678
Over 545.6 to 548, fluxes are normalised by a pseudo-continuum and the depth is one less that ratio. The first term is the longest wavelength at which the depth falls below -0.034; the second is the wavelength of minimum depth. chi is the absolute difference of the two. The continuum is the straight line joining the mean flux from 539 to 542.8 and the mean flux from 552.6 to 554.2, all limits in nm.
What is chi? 0.50 nm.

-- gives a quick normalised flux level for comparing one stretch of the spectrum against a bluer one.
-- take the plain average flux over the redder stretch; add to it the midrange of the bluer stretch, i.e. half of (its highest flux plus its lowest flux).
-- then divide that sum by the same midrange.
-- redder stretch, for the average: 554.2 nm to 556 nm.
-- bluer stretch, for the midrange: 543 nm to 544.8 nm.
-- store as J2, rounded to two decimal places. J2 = 1.97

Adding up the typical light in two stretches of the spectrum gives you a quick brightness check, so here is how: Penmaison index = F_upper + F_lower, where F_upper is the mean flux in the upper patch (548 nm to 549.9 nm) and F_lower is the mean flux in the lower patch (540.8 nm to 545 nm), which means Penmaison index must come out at 14.5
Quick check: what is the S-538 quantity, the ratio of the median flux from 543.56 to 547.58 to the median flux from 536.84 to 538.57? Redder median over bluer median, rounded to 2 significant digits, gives 0.94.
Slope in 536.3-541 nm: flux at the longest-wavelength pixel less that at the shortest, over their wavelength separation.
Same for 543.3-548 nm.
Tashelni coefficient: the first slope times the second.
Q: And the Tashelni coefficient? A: 0.046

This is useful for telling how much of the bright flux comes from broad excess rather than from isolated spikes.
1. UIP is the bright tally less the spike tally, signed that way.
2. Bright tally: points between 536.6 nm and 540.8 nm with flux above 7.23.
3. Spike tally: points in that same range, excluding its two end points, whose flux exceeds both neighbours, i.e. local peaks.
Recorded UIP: 6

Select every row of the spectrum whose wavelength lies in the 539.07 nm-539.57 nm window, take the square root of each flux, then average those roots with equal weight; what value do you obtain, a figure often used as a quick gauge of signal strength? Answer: 2.63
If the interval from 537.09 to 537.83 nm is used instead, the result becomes 2.69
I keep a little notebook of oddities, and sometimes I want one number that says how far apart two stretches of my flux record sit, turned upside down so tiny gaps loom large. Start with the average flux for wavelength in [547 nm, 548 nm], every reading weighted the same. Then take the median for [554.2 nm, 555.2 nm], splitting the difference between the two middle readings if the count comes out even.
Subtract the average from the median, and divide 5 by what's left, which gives 6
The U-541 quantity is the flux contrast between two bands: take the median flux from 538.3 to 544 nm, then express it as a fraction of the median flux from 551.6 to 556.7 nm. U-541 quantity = 1.01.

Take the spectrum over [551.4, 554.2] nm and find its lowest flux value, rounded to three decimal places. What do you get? 6.736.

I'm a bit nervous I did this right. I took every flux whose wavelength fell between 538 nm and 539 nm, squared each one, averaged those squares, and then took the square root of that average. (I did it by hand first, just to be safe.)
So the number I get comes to 7.68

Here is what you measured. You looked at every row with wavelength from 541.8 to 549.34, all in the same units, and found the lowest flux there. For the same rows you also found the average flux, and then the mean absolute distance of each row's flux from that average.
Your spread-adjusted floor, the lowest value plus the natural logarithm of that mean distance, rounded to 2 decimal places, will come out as 5.39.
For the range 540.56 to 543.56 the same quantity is 5.58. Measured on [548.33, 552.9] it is 5.08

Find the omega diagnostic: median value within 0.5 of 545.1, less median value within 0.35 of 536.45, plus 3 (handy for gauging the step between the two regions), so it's 1.9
